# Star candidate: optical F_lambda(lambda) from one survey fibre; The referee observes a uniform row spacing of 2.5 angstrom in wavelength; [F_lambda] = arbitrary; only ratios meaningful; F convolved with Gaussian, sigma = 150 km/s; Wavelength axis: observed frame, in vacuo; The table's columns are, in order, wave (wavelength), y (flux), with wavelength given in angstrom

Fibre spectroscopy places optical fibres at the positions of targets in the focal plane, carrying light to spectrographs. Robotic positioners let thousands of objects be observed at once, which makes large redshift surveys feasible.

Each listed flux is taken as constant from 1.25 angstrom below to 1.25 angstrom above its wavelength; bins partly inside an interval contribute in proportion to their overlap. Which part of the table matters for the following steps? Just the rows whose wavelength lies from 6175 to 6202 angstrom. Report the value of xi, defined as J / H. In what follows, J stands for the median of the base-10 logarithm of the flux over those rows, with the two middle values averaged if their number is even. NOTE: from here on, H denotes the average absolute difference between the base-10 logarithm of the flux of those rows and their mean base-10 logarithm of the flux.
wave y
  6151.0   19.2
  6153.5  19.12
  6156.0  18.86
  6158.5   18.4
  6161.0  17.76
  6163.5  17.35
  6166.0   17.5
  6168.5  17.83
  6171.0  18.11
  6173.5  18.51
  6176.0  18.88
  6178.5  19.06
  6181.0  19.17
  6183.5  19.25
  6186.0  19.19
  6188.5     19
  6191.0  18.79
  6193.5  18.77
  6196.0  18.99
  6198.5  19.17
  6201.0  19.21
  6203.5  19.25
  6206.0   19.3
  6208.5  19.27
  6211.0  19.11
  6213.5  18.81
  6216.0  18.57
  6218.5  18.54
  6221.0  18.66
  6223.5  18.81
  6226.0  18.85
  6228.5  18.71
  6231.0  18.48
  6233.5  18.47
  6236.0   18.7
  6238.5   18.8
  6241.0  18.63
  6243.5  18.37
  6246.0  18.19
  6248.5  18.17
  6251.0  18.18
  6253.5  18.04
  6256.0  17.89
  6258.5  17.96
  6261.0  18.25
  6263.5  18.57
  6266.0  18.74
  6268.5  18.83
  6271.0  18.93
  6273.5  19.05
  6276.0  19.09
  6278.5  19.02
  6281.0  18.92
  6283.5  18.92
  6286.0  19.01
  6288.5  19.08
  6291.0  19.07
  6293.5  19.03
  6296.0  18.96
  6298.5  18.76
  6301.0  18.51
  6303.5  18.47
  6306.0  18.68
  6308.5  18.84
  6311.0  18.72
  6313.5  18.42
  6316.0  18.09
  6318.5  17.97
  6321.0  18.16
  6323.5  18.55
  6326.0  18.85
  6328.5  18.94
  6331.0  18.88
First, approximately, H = 0.0033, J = 1.28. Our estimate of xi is 391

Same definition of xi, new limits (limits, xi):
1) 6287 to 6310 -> 286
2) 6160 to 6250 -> 141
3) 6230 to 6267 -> 215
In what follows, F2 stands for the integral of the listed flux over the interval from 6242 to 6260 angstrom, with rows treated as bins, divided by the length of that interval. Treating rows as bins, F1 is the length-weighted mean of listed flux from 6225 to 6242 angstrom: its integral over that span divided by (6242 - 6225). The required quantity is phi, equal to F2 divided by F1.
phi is 0.97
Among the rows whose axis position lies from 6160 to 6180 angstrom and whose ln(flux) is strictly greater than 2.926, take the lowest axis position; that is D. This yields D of 6176.0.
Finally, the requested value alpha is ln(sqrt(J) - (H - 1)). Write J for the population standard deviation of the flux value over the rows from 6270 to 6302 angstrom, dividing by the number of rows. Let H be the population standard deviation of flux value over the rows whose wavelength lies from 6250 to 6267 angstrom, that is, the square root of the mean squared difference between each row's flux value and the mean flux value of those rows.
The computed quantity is 0.09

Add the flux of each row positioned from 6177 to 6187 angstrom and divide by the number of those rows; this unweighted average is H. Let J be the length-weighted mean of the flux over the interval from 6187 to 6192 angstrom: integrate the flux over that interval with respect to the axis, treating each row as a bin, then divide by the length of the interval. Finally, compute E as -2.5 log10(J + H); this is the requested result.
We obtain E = -3.95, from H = 19.2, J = 18.9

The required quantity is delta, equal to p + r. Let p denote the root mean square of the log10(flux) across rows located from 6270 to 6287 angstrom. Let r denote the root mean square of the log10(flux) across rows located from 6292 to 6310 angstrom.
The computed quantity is 2.55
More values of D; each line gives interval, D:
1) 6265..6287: 6266.0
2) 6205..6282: 6206.0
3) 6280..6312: 6281.0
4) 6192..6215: 6193.5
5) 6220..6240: 6221.0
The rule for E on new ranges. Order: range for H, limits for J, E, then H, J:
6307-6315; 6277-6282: -3.94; 18.7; 19.0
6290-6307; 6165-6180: -3.92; 18.8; 18.3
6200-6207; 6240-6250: -3.94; 19.3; 18.3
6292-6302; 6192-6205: -3.95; 18.8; 19.1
